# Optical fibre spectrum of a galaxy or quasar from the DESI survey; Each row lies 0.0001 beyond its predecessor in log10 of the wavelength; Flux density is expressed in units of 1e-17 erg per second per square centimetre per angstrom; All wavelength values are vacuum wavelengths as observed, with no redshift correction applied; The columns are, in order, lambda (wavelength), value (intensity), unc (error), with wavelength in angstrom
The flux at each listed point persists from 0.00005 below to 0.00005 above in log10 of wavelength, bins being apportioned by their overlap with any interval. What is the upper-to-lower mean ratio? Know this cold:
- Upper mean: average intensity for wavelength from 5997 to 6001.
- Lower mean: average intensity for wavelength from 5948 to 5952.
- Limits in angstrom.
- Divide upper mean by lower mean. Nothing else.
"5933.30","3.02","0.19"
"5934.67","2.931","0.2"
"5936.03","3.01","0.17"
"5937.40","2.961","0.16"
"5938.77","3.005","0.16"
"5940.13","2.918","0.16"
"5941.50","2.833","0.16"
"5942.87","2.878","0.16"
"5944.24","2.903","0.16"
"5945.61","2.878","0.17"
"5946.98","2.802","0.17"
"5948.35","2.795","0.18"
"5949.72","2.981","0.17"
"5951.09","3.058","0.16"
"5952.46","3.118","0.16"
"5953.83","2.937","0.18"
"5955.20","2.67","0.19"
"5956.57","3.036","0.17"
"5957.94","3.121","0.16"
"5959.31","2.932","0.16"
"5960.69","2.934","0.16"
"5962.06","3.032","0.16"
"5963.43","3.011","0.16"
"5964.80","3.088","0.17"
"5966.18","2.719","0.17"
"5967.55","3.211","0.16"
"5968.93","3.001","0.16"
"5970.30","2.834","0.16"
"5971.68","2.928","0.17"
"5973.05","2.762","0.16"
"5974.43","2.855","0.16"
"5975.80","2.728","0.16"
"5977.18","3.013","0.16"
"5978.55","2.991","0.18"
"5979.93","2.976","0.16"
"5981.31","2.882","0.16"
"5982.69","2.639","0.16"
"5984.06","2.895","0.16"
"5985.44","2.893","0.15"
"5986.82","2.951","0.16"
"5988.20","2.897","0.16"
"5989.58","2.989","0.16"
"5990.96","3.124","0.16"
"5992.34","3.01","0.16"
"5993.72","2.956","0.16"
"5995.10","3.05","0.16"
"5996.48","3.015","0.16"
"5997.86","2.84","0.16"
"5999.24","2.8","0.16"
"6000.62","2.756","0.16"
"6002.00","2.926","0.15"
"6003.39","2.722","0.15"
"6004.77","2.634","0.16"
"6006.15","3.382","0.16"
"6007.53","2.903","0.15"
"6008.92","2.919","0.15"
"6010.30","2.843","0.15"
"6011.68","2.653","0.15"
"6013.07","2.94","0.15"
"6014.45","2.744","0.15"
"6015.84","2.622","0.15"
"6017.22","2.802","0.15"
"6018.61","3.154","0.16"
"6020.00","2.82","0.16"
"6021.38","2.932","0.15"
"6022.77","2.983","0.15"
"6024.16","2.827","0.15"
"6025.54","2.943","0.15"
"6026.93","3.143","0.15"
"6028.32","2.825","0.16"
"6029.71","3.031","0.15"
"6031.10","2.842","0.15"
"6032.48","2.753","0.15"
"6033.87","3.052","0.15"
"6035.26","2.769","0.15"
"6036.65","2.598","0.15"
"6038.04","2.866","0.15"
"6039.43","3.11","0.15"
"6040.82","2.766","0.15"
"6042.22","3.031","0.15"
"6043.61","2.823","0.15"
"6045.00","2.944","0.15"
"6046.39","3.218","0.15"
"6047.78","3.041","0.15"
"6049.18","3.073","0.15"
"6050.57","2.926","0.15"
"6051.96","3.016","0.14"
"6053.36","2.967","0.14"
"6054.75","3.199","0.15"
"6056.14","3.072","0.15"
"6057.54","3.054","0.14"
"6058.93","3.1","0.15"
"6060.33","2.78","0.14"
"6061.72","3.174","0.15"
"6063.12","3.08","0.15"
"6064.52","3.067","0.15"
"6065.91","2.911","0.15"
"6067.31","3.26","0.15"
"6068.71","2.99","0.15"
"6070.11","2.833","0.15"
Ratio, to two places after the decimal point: 0.95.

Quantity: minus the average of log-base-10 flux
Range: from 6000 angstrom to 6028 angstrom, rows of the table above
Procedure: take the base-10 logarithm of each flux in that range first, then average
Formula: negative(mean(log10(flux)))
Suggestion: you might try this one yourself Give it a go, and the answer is -0.459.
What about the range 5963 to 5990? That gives -0.464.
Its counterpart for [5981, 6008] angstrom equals -0.464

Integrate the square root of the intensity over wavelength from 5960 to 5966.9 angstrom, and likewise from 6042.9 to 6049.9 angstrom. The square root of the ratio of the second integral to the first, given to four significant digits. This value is 1.012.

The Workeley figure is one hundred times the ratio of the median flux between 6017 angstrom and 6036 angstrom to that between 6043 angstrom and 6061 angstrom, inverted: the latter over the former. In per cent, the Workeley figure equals 105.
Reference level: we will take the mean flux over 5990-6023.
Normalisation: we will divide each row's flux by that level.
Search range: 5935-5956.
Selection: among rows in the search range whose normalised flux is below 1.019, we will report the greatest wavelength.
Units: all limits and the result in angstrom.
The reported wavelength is 5955.20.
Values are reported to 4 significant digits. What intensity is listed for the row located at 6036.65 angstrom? 2.598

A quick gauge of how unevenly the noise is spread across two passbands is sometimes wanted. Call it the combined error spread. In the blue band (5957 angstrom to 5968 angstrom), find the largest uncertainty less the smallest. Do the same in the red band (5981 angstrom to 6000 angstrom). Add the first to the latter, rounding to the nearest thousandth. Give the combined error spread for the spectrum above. 0.020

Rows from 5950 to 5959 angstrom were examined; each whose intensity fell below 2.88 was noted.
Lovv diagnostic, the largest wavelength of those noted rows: 5955.20 angstrom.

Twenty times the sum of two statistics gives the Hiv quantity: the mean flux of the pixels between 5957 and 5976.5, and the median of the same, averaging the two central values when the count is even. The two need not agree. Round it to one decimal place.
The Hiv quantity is 117.5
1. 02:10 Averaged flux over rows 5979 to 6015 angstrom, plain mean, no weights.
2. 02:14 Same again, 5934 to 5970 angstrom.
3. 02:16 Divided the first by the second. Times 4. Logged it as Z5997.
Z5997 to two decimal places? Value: 3.93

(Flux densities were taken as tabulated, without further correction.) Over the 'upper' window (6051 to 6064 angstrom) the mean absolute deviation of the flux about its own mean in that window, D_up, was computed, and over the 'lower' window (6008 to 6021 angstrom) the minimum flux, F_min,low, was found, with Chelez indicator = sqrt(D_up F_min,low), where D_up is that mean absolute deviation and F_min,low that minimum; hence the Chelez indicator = 0.47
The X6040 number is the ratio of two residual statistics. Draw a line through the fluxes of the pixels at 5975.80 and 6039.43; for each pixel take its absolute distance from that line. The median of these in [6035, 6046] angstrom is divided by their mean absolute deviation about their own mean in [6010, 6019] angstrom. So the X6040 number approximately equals 3.2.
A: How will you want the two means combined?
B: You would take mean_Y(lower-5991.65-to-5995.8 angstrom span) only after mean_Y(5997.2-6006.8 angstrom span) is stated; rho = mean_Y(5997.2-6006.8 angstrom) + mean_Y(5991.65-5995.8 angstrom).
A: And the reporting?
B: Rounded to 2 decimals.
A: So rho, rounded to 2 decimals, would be 5.87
